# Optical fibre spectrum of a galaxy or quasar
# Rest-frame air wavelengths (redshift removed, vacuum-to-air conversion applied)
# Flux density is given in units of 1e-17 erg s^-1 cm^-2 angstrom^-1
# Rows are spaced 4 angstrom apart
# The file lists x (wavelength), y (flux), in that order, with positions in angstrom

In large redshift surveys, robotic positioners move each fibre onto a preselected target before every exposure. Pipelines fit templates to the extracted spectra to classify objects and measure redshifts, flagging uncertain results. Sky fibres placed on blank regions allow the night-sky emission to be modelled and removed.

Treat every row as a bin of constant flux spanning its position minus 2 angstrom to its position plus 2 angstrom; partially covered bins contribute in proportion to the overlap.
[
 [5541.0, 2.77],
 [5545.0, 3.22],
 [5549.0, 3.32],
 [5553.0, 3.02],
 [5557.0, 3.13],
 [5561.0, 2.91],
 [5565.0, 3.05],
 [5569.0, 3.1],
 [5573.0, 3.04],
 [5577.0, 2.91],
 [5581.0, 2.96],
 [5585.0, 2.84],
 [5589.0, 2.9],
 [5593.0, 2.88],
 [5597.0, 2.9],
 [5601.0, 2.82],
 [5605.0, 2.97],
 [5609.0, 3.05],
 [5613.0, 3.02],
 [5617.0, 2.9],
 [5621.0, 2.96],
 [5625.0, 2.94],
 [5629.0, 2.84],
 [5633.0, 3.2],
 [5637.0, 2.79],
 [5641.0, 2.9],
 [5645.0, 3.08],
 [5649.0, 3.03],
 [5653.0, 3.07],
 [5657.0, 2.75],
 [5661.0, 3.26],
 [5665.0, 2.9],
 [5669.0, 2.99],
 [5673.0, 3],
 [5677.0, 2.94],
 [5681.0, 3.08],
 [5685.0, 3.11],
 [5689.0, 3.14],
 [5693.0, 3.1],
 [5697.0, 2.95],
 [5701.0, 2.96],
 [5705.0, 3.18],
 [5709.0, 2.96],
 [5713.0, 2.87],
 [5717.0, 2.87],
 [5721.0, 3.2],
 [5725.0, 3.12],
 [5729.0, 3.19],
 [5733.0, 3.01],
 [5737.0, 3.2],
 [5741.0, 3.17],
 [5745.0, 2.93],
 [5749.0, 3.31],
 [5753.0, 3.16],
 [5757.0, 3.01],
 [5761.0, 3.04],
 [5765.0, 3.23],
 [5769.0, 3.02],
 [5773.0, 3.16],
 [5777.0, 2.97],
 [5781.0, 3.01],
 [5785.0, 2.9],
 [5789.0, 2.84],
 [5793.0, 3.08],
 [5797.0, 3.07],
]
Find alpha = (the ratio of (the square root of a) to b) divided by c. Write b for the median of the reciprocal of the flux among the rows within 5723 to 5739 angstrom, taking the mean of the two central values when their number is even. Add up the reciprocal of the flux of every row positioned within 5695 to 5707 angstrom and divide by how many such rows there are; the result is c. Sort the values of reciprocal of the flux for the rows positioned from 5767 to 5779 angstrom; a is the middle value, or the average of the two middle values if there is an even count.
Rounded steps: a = 0.331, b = 0.317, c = 0.330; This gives 5.49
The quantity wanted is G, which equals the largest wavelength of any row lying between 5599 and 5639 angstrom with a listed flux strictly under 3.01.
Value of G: 5637.0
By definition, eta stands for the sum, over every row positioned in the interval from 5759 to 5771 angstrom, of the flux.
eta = 9.3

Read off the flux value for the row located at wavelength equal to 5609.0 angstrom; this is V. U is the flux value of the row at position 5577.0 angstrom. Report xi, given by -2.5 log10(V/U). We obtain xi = -0.05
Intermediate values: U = 2.91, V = 3.05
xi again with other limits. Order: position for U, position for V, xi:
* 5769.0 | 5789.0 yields 0.07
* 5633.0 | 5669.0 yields 0.07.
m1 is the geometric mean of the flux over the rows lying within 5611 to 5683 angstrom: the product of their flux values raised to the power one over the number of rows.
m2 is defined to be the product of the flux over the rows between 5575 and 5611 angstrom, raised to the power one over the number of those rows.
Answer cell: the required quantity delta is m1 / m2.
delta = 1.02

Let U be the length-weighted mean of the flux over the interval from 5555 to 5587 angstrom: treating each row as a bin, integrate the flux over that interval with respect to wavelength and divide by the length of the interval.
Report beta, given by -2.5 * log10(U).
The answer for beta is -1.19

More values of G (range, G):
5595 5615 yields 5605.0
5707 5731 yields 5717.0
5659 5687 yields 5677.0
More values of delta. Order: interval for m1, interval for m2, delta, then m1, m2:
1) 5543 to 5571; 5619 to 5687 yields 1.04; 3.10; 2.99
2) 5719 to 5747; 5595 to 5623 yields 1.06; 3.12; 2.94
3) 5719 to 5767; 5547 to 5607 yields 1.05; 3.13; 2.98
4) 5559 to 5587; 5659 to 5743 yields 0.97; 2.97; 3.05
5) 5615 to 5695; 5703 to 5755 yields 0.97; 3.00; 3.09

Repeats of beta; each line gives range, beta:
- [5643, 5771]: -1.21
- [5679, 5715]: -1.21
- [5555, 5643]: -1.18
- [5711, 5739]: -1.22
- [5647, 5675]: -1.19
